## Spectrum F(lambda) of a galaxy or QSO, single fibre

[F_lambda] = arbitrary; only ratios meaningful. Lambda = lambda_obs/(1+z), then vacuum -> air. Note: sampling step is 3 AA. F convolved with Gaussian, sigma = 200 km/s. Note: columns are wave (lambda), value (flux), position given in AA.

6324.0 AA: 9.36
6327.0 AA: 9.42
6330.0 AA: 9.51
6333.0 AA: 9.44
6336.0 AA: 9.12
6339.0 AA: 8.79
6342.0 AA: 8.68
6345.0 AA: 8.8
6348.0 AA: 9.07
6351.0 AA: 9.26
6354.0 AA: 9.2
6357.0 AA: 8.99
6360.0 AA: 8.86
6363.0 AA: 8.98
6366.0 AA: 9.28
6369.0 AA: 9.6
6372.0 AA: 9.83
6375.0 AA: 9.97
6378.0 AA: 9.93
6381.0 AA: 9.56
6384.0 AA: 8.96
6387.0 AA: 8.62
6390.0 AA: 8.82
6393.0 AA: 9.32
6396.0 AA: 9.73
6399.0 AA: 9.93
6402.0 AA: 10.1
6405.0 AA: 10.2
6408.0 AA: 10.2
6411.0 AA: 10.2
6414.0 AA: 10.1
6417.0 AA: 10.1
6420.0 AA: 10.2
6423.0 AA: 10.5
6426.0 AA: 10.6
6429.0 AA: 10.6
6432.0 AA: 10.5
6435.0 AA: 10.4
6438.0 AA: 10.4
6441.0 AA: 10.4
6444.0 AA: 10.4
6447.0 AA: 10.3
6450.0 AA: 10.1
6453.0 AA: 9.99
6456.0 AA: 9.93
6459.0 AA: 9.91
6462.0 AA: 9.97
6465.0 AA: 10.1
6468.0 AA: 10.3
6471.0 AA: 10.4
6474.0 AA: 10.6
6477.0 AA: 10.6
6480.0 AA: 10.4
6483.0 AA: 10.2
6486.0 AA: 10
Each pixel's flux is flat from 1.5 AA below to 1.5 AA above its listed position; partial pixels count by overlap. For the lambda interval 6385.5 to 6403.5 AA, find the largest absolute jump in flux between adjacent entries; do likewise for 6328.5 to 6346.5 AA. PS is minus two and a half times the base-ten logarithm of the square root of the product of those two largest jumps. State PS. 1.0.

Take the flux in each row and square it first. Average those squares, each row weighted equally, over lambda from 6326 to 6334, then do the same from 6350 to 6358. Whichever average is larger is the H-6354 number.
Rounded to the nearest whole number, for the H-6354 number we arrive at 89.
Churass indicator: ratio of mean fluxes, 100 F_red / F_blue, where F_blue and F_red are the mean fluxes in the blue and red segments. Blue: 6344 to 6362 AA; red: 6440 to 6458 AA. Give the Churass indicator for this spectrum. 113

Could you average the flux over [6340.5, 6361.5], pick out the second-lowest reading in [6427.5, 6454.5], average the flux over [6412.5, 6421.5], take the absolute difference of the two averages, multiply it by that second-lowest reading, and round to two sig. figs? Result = 12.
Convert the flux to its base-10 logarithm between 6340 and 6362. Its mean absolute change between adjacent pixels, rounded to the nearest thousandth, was 0.008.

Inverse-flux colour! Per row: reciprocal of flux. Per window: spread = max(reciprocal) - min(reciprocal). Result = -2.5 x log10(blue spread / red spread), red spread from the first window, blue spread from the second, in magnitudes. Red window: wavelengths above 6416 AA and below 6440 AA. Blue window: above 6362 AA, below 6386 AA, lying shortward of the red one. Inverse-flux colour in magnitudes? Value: -1.0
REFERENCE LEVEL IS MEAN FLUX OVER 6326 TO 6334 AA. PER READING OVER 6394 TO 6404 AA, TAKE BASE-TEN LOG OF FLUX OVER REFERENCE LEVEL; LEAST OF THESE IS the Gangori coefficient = 0.01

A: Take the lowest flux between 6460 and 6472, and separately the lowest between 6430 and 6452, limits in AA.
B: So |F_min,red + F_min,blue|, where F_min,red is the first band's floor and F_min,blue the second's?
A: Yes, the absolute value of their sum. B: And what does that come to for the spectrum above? 20.1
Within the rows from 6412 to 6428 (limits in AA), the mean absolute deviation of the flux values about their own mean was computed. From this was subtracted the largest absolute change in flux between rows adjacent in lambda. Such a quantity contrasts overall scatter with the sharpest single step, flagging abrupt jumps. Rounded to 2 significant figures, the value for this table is -0.10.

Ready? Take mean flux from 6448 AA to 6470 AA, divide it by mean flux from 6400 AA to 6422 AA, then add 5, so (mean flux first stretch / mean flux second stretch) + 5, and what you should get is 5.99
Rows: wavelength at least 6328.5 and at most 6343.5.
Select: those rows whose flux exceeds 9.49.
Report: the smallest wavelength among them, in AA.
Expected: 6330.0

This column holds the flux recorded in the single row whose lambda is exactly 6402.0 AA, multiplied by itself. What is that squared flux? 102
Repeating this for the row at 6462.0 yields 99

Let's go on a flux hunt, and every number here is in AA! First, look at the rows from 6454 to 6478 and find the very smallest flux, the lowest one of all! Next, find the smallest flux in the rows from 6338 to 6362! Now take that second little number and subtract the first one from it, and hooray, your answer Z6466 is -1.2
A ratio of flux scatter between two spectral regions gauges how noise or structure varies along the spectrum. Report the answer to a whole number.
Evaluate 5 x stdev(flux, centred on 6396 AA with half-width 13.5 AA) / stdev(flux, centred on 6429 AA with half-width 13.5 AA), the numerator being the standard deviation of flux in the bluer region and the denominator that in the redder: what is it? 18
